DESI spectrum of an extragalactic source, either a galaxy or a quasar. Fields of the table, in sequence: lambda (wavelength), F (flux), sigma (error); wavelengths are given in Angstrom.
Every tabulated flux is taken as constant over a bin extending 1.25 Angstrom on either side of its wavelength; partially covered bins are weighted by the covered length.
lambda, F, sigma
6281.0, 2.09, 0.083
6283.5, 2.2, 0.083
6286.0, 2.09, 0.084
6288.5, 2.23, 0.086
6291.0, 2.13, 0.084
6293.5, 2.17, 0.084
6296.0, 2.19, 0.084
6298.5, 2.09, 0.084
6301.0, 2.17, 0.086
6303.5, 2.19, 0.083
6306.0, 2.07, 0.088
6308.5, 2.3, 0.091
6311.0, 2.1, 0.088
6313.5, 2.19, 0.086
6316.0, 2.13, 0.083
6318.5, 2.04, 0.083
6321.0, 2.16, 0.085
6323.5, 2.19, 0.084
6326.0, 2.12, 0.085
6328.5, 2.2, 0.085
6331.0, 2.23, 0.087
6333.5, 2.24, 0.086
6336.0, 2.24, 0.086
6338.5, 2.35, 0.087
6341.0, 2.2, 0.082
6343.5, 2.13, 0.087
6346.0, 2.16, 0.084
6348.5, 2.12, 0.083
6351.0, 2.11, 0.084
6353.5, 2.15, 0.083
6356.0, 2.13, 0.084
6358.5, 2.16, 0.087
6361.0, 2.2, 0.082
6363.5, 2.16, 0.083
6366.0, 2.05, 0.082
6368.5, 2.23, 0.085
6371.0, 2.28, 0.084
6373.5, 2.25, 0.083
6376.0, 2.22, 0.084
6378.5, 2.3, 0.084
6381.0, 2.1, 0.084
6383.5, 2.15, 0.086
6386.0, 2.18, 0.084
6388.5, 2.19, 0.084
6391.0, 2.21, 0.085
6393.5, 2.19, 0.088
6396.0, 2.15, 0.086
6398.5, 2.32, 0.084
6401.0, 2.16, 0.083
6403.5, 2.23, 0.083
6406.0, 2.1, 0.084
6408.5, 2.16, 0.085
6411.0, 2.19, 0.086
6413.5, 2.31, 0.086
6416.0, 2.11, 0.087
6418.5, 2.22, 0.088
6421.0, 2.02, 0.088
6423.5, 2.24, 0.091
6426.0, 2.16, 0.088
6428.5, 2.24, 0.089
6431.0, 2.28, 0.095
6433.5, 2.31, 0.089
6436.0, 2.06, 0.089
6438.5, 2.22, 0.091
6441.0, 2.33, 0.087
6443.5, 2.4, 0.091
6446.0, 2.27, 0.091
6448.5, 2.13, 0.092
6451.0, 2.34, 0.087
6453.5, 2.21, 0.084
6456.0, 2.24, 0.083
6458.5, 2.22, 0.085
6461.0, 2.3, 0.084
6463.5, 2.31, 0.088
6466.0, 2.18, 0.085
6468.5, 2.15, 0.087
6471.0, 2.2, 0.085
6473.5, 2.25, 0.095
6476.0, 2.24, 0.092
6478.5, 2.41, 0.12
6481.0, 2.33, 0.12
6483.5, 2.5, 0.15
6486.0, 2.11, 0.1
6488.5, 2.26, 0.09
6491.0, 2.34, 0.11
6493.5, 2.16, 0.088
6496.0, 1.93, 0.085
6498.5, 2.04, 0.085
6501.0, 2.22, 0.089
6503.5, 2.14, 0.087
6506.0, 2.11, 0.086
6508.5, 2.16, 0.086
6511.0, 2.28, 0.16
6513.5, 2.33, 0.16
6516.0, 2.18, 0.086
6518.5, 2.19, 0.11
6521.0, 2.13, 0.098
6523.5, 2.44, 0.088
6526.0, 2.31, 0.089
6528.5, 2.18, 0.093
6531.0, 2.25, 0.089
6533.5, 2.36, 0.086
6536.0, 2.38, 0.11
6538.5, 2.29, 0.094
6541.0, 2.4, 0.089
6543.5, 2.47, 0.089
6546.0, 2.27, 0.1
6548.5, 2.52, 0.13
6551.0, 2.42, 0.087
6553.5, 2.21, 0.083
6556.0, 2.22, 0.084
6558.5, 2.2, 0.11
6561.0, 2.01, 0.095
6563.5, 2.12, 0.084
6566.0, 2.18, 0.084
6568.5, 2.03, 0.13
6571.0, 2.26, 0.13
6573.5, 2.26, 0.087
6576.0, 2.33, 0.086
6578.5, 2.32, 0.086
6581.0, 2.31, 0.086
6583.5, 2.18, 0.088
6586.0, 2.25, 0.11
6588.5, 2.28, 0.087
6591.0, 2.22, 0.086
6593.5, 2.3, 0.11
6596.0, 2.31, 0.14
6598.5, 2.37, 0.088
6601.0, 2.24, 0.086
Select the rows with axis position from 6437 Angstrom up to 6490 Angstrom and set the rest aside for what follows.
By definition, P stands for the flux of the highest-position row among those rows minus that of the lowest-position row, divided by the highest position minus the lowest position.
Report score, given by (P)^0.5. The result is 0.028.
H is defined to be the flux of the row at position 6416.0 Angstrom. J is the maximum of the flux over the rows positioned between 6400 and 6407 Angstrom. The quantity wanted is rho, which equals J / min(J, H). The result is 1.06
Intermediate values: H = 2.11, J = 2.23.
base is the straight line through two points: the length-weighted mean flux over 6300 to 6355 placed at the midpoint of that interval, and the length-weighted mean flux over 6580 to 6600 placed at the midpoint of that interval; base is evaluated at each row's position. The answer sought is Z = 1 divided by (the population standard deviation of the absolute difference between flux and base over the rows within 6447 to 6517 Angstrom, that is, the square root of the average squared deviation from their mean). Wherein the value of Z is 14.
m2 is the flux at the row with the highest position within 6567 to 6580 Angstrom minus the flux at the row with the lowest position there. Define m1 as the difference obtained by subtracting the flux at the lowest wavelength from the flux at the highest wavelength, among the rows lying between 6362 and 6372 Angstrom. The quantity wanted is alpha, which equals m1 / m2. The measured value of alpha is 0.4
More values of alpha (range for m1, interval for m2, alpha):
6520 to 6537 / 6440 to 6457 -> -2.8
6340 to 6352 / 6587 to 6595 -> -4.5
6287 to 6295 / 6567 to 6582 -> -0.2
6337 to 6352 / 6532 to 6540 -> 3.4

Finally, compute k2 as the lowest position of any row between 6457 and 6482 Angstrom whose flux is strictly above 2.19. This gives 6458.5 Angstrom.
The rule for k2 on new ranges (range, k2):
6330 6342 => 6331.0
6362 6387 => 6368.5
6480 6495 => 6481.0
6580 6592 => 6581.0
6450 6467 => 6451.0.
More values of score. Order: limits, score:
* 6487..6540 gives 0.024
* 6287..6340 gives 0.049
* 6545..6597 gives 0.028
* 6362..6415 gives 0.055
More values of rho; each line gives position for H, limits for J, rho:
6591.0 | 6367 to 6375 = 1.03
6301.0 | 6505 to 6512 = 1.05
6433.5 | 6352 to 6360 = 1.00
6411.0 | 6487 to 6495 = 1.07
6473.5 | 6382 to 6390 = 1.00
